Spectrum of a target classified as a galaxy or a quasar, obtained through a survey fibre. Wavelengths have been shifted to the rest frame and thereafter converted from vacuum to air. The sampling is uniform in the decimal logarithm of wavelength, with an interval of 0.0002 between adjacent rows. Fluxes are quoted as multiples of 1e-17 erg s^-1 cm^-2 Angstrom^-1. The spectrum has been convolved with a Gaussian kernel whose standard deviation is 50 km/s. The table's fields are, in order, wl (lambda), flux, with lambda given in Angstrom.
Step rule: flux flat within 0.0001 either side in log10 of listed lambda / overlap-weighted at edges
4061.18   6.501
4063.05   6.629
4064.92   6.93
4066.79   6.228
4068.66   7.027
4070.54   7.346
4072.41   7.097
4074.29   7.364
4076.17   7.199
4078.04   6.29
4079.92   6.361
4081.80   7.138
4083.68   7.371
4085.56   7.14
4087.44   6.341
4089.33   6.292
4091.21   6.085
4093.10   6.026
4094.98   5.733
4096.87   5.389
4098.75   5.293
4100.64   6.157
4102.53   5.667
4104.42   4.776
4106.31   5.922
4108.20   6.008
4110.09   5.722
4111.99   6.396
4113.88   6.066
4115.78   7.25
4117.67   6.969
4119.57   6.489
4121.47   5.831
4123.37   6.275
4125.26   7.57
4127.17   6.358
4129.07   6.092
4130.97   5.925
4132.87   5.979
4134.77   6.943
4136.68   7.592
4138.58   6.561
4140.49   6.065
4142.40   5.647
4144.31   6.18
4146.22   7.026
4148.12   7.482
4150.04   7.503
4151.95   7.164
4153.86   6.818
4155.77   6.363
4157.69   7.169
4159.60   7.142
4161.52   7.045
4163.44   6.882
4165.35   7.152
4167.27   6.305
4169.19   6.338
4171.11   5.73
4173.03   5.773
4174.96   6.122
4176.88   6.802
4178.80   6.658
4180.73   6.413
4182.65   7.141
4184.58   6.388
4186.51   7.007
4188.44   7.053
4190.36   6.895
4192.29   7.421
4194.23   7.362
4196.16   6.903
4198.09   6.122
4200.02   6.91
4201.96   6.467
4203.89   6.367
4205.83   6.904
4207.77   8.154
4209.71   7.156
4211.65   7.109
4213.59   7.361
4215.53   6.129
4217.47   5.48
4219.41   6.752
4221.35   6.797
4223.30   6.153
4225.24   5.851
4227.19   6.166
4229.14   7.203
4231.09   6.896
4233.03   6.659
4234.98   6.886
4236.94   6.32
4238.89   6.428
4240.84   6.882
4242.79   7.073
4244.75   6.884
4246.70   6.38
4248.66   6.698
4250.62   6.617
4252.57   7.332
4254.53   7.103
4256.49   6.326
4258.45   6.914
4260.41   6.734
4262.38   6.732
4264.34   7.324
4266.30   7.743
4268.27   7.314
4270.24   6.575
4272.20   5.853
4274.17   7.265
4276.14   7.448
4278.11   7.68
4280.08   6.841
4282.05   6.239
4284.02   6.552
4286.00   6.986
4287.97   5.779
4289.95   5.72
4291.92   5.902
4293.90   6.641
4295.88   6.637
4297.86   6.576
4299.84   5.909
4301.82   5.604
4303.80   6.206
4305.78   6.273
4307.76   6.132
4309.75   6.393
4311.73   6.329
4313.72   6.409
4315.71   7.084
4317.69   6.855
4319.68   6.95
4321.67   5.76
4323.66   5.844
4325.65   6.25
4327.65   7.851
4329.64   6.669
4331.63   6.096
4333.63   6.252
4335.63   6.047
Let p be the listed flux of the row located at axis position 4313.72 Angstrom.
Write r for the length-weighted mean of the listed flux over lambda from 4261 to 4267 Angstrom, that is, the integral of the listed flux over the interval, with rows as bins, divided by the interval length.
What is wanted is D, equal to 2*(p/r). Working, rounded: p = 6.409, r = 7.2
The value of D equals 1.78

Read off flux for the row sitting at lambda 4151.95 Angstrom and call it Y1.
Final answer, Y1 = 7.164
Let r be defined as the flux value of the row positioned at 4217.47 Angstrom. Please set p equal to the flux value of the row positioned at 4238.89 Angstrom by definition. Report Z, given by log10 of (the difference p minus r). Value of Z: -0.02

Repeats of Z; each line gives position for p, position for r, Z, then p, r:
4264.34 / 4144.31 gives 0.06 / 7.324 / 6.18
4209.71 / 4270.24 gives -0.24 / 7.156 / 6.575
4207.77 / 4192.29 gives -0.13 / 8.154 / 7.421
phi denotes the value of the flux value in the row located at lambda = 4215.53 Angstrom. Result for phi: 6.129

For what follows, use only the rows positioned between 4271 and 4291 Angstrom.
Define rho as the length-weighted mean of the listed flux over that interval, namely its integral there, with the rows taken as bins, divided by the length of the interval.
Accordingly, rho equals 6.63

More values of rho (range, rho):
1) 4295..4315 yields 6.26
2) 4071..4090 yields 6.88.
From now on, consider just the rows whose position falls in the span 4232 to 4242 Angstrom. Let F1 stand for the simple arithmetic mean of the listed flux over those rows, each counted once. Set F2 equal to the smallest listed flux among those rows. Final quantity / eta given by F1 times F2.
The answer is 41.9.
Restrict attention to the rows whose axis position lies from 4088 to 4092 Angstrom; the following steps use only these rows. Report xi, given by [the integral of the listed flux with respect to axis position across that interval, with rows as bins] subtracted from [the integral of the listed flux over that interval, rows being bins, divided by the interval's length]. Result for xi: -19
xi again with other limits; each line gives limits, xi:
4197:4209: -75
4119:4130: -64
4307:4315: -44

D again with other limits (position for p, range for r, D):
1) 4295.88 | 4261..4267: 1.84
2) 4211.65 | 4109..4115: 2.34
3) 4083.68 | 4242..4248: 2.18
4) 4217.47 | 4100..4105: 1.98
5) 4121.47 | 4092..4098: 2.04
